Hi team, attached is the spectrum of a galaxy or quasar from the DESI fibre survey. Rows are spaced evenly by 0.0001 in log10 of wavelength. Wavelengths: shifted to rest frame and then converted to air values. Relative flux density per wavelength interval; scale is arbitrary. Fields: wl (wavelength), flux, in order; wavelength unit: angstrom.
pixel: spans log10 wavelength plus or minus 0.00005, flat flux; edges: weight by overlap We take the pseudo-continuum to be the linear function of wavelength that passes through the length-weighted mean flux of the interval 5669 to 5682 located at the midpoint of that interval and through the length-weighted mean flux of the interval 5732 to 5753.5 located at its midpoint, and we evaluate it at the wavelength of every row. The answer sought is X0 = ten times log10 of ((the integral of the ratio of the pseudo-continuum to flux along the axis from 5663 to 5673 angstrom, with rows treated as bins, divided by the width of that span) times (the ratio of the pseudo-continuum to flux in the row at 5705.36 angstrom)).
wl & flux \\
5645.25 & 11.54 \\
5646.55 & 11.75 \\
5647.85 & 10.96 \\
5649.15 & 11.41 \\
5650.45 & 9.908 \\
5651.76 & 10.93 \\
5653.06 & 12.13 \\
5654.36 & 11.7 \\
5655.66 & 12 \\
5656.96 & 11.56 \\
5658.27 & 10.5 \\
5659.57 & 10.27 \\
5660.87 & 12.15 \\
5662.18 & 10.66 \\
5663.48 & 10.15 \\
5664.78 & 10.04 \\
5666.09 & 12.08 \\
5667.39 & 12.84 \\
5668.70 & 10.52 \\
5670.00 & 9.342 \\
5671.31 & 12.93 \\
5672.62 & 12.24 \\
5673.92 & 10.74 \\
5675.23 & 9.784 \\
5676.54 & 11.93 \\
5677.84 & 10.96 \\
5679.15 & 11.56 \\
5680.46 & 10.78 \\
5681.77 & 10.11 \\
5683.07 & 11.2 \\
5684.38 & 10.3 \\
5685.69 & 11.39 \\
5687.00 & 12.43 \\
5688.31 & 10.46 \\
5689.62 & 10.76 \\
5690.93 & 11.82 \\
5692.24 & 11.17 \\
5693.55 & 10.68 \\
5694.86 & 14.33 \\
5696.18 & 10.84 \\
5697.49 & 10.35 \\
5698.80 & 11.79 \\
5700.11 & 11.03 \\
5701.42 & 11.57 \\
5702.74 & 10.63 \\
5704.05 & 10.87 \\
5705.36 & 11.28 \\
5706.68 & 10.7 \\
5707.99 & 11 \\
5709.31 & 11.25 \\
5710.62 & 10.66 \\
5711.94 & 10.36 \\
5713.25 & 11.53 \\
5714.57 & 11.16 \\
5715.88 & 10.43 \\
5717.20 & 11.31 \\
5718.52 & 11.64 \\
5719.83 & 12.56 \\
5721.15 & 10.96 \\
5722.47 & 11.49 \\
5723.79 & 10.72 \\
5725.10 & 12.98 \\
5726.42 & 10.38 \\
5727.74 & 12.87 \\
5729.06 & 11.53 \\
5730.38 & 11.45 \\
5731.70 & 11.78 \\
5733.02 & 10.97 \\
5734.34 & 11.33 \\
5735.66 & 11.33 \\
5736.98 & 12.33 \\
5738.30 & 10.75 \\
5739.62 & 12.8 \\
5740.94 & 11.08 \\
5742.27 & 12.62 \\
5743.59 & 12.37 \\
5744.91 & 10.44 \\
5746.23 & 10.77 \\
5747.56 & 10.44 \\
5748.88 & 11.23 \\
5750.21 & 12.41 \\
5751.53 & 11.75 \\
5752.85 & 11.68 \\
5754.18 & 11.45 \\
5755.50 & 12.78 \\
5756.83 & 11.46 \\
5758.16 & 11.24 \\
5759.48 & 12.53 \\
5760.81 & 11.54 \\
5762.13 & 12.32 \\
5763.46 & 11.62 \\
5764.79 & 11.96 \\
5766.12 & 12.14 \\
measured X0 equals -0.05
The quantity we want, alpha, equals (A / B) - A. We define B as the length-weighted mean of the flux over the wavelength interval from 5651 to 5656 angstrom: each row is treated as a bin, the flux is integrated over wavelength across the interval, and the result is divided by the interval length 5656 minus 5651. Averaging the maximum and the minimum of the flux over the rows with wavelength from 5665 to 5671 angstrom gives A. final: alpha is -10.14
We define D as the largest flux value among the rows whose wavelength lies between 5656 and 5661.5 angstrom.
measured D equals 12.15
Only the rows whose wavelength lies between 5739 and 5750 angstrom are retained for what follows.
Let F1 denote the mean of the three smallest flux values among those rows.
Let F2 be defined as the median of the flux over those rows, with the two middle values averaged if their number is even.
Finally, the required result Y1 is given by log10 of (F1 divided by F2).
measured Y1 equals -0.024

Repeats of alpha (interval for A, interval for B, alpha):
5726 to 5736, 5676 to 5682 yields -10.58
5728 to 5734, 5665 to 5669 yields -10.40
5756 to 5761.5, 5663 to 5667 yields -10.80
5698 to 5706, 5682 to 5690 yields -10.20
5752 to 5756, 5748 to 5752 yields -11.08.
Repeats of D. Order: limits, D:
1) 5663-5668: 12.84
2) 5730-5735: 11.78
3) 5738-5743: 12.8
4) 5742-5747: 12.62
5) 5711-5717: 11.53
